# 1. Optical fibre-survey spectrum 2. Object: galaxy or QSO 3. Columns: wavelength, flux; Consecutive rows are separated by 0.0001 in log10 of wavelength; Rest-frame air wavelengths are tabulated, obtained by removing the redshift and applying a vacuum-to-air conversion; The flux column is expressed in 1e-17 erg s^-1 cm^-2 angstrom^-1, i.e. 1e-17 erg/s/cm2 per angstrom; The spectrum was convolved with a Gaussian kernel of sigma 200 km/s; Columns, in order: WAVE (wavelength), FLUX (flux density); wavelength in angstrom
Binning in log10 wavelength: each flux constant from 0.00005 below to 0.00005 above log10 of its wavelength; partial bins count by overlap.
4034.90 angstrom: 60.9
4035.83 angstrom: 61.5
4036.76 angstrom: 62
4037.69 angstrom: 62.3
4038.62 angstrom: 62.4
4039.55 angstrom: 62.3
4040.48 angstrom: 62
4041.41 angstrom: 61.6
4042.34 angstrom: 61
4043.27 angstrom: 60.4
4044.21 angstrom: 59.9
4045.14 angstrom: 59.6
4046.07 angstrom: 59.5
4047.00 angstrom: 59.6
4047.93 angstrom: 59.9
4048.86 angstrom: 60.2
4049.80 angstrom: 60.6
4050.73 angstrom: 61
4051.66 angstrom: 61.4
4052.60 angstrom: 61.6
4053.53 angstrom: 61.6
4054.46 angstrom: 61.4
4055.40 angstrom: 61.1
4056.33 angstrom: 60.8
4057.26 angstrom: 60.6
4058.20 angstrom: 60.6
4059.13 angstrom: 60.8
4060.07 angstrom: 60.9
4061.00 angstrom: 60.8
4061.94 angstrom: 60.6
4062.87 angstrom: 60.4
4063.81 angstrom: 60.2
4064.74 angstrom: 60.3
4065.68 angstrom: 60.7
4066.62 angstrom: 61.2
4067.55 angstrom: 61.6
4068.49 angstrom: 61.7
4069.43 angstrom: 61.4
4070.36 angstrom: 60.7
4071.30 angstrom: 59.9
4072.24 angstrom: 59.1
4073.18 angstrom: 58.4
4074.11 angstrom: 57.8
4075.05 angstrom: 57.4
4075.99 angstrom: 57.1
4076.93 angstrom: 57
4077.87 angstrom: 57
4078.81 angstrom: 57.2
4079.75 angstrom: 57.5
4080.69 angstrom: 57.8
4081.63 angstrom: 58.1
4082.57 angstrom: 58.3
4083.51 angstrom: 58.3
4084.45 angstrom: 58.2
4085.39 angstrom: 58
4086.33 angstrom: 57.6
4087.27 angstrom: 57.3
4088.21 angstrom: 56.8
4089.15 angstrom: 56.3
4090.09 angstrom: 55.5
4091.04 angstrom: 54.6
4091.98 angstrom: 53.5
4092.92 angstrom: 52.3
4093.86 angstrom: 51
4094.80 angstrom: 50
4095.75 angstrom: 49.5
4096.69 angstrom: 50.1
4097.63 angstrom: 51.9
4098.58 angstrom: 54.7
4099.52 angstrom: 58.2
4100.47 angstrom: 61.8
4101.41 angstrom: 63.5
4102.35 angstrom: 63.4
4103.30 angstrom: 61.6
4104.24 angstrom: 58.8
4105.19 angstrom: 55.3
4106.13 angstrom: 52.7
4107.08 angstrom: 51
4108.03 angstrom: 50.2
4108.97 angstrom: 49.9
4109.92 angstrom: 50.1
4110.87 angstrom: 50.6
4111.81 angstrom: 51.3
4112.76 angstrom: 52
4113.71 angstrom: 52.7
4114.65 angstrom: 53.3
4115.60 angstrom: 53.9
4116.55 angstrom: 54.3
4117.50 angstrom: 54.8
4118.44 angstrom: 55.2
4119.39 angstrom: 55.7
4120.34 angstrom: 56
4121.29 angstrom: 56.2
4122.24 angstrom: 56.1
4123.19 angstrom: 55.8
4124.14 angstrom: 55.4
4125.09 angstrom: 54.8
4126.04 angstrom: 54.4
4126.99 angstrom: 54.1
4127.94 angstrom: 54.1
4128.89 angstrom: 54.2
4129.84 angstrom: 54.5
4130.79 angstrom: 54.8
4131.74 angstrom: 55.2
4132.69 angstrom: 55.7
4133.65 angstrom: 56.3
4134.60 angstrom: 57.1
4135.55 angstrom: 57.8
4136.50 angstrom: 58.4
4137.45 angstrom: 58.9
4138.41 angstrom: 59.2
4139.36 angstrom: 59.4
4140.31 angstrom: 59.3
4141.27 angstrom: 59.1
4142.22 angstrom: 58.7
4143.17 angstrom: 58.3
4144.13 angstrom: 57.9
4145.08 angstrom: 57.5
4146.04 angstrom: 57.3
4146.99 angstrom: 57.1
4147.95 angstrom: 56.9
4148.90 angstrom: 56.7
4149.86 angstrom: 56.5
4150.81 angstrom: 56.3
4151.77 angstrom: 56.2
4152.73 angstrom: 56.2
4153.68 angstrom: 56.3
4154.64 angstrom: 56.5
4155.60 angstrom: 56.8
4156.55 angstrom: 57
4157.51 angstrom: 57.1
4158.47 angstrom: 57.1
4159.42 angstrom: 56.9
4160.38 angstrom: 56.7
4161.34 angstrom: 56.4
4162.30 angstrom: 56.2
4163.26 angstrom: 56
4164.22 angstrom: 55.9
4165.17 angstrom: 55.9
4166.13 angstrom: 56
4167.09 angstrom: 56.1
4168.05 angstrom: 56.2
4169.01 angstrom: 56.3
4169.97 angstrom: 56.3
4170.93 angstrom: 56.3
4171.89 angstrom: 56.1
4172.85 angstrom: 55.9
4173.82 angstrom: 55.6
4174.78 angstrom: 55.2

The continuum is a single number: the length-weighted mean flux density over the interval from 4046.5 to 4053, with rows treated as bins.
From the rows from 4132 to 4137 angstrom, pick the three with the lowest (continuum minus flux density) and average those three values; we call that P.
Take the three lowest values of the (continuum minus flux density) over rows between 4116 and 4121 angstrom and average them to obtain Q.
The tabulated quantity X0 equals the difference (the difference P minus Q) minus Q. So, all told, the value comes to -7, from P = 2.8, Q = 5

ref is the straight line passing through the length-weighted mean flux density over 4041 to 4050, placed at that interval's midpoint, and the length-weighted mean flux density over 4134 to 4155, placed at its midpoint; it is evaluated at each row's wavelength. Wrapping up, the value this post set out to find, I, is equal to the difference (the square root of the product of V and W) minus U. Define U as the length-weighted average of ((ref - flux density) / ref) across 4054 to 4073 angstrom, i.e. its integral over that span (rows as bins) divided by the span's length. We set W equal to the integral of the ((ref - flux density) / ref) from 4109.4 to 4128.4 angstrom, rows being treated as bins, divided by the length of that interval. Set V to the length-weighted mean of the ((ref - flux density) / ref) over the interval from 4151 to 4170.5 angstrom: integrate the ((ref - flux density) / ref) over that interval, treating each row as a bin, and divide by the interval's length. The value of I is 0.049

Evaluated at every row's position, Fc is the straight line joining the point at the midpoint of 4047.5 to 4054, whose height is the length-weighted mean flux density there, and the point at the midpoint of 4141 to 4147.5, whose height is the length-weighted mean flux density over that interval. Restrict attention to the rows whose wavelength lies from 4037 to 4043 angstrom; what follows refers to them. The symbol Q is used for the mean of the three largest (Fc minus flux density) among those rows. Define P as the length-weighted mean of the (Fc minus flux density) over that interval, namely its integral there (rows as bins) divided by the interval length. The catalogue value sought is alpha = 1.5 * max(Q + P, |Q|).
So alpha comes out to 0.5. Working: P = -0.6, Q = -0.3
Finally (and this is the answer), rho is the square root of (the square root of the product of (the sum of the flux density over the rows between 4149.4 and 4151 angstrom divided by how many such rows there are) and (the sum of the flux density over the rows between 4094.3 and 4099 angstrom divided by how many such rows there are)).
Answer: 7.33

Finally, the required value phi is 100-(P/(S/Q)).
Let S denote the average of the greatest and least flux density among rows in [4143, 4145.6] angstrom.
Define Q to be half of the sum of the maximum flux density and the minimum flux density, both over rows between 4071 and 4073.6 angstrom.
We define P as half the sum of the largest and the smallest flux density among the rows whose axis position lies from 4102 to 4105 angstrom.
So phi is 37.6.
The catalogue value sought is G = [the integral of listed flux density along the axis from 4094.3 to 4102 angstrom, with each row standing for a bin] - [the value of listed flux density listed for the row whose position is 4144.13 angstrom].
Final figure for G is 366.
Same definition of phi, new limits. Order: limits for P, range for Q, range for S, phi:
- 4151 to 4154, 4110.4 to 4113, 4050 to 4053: 52.9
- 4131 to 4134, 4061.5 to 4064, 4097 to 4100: 38.8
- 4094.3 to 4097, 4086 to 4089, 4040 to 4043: 53.7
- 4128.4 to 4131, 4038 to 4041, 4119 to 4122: 39.4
